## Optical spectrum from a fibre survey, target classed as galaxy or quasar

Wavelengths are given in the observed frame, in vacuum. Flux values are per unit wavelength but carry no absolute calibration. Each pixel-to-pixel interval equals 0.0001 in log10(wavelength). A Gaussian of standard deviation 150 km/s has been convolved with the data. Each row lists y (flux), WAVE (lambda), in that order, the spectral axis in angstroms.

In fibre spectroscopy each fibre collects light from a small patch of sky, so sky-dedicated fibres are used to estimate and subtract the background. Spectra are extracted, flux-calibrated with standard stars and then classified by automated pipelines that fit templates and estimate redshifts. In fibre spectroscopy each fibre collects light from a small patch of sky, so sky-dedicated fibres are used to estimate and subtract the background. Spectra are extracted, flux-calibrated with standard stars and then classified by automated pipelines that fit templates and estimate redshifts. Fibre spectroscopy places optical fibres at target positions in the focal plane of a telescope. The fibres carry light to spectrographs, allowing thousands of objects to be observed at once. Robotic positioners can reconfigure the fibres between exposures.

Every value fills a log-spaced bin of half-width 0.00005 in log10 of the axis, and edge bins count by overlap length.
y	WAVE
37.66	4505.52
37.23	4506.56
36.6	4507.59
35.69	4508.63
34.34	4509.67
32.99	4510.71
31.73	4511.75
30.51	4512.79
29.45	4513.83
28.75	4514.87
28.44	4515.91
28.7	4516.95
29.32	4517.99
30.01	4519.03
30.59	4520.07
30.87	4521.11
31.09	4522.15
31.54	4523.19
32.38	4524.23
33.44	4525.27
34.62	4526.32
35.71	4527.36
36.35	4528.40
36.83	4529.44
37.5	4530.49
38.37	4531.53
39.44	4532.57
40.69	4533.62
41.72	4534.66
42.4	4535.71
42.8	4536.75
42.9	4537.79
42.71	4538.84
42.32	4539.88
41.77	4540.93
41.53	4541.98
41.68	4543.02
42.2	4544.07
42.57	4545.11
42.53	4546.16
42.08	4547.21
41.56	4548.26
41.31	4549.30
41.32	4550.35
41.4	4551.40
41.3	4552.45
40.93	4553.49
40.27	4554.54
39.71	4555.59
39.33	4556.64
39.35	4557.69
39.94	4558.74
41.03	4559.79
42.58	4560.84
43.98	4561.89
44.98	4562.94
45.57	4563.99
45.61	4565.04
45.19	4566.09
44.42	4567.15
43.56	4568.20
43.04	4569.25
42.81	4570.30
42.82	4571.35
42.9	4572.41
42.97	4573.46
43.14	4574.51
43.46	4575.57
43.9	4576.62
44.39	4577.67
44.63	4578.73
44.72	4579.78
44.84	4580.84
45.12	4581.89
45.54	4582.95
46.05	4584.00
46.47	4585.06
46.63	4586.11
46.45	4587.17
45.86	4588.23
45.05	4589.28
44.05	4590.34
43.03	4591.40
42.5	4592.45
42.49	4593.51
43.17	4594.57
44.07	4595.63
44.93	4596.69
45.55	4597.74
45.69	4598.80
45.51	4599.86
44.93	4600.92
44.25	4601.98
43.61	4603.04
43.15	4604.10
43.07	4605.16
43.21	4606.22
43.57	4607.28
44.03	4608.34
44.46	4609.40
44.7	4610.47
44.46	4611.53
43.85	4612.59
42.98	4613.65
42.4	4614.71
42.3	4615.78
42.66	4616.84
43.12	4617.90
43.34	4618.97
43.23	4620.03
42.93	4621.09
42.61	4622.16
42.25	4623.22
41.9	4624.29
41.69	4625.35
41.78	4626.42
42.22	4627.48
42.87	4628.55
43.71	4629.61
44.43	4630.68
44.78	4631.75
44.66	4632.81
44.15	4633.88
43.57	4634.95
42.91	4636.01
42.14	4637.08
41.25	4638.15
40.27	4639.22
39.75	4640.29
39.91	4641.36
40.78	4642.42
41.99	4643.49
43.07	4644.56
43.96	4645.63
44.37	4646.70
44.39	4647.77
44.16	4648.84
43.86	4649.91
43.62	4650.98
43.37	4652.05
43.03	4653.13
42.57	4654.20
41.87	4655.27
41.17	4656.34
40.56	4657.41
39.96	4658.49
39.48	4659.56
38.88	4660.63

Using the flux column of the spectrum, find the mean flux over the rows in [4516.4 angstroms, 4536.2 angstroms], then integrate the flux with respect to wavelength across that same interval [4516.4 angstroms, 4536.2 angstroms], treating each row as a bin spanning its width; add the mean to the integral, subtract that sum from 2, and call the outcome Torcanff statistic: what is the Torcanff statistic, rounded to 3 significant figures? -722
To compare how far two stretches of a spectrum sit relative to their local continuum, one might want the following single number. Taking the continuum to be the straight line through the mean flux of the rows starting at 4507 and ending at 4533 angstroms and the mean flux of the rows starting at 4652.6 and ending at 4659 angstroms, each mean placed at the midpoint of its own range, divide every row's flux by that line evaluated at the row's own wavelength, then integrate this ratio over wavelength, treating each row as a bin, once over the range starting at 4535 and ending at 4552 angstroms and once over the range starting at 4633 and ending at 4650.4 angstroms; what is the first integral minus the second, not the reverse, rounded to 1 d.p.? 2.5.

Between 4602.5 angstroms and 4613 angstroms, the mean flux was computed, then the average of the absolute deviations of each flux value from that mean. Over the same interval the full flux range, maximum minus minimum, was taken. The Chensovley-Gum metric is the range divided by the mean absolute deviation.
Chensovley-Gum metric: 3.3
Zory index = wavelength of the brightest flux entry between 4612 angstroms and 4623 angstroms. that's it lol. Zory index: 4612.59 angstroms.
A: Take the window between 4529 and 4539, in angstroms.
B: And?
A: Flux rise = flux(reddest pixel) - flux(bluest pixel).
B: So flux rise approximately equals 5.9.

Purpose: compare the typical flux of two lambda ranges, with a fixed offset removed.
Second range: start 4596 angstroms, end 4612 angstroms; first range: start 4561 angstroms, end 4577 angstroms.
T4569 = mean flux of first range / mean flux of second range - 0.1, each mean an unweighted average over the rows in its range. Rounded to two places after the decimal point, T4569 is 0.89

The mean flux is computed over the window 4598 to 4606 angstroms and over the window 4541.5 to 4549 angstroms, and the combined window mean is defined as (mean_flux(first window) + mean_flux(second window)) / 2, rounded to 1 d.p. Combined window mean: 43.2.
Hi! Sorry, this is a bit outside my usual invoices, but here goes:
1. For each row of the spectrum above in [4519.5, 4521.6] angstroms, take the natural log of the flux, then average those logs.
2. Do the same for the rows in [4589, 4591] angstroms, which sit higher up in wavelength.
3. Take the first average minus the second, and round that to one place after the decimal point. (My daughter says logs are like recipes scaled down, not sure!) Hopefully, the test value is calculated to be -0.4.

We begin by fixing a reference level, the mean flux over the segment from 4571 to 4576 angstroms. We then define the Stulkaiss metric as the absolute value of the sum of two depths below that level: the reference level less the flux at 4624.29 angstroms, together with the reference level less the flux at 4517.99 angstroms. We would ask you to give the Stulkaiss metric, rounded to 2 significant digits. 15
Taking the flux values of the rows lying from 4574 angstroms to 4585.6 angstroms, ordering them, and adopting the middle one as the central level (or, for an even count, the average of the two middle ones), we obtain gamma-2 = 44.7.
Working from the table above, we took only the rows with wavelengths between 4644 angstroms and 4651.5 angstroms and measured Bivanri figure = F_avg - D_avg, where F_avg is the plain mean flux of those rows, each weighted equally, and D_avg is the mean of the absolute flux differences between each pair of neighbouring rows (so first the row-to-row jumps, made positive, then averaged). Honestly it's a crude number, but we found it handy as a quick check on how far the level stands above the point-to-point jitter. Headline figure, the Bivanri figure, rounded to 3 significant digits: 43.6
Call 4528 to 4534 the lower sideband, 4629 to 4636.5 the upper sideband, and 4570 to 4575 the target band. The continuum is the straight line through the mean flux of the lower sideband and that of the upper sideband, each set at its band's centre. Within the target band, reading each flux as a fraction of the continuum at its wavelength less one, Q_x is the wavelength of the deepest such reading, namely 4571.35 angstroms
